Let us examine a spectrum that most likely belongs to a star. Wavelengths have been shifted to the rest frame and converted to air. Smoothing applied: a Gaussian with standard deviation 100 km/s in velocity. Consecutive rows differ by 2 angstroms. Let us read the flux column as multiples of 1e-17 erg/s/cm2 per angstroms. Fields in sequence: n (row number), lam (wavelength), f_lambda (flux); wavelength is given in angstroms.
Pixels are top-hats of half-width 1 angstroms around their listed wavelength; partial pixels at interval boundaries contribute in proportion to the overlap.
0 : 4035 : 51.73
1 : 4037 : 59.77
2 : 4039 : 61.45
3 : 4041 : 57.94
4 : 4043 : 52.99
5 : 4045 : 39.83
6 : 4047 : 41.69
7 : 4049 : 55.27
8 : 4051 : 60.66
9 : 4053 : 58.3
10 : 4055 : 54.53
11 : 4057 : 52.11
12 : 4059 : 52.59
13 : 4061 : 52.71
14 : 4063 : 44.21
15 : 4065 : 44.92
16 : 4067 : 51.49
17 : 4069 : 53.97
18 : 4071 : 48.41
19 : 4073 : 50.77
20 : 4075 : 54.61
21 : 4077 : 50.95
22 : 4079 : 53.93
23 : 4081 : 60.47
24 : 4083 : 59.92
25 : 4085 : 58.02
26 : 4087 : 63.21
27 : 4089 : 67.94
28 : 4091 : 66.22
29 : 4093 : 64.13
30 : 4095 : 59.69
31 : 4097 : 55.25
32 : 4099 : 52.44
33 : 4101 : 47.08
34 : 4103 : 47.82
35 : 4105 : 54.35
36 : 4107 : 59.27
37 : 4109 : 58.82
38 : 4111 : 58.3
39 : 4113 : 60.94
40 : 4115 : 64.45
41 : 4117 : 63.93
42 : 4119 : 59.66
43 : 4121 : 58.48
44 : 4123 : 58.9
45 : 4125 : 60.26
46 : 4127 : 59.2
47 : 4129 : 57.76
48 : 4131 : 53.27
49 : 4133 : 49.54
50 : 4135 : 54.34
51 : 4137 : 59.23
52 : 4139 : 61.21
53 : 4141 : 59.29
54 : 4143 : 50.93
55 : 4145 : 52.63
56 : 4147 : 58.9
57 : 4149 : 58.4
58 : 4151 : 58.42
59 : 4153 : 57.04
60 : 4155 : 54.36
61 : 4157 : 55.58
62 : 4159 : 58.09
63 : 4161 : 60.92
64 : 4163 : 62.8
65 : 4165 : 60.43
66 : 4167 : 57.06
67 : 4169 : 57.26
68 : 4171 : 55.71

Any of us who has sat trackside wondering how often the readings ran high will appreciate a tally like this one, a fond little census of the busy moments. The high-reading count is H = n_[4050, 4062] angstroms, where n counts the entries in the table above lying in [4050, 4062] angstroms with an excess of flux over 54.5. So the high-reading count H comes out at 3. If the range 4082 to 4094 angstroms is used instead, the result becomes 6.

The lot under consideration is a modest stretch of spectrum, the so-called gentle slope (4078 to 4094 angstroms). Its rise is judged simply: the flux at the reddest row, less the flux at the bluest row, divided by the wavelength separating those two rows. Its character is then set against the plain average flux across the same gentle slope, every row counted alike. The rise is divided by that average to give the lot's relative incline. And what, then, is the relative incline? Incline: 0.012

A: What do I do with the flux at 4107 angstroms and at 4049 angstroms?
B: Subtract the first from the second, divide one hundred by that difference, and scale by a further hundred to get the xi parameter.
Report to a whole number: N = -2500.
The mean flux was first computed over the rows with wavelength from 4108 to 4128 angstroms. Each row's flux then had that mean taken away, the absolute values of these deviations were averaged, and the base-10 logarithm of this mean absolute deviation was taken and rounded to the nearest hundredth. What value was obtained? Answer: 0.23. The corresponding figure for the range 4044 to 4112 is 0.71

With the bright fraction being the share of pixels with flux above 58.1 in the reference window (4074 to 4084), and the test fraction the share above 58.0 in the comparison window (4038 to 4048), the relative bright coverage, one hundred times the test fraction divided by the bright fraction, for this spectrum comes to 50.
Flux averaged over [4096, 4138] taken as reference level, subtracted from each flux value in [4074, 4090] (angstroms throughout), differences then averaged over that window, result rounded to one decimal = 1.8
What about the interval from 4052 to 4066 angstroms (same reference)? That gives -5.5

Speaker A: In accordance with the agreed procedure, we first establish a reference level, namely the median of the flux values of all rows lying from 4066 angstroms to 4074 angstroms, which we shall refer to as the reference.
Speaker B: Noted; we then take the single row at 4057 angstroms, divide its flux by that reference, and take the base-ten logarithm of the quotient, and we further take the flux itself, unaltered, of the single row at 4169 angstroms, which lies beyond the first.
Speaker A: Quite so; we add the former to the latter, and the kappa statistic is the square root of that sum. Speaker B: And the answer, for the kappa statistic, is 7.57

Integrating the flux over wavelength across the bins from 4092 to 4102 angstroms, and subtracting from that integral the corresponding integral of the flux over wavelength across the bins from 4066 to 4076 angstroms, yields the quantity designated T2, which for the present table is 39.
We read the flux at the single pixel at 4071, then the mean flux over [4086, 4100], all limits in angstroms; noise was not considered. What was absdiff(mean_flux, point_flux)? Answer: 13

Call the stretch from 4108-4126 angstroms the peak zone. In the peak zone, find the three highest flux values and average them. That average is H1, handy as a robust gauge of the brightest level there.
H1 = 63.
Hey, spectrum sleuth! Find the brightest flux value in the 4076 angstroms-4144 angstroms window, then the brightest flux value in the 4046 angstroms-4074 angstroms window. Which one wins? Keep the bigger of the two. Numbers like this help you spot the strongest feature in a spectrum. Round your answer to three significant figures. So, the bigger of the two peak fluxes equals 67.9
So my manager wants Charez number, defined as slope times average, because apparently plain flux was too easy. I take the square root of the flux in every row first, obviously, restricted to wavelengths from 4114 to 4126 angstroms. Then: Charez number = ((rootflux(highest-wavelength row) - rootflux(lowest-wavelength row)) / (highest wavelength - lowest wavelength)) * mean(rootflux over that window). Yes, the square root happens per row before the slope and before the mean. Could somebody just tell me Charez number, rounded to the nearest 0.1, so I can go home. -0.2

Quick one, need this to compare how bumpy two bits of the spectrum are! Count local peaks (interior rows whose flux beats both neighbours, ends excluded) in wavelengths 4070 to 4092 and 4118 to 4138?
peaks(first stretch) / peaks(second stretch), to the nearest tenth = 3.0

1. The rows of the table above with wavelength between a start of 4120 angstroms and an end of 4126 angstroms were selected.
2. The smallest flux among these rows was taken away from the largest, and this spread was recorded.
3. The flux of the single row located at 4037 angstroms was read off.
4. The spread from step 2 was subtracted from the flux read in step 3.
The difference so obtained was 58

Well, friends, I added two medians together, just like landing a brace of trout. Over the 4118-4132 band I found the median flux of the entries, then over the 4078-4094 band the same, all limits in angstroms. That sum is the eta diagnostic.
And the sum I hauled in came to 121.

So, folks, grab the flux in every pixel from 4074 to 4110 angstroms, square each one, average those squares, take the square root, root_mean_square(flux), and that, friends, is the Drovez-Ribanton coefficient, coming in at 57.7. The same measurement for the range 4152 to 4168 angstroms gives 58.3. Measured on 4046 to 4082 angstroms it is 52.5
